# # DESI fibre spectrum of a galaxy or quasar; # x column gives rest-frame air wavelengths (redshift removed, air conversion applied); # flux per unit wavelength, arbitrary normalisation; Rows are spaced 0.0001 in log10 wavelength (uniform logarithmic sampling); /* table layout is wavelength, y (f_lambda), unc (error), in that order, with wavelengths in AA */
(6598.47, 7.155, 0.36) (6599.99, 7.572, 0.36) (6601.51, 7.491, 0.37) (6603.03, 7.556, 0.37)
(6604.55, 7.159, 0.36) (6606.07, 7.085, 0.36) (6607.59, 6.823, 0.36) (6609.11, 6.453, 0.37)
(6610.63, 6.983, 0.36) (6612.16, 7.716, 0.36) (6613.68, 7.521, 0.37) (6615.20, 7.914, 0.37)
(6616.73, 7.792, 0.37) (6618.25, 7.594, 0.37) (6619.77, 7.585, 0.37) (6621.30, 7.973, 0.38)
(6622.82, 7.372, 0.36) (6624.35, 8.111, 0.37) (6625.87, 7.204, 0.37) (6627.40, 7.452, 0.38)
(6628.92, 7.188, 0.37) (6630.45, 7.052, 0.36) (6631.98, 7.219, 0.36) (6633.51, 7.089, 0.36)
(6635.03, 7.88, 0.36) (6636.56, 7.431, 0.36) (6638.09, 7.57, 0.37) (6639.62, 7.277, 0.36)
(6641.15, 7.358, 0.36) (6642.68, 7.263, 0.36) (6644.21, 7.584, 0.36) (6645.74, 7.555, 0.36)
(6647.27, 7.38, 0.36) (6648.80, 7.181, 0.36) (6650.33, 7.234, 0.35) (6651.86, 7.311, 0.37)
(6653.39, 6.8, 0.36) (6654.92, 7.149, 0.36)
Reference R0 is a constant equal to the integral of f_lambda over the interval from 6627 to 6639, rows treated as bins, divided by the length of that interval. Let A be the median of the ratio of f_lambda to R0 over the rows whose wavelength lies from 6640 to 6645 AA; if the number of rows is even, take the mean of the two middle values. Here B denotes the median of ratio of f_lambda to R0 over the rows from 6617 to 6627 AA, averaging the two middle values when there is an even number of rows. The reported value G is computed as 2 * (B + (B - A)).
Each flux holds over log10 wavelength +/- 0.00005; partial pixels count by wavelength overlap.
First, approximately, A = 1.00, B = 1.03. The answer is 2.13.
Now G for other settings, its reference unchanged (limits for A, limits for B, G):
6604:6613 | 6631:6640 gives 2.09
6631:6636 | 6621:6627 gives 2.21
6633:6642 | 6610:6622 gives 2.15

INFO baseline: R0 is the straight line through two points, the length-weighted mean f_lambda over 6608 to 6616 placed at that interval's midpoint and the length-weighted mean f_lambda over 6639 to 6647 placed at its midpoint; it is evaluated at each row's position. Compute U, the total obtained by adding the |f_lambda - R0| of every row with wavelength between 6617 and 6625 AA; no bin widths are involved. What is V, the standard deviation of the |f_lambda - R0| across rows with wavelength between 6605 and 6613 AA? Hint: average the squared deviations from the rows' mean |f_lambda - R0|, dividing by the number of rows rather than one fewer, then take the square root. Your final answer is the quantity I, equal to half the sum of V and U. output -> 1.11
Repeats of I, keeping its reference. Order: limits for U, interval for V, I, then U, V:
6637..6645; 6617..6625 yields 0.46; 0.66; 0.269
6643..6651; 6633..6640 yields 0.48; 0.80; 0.158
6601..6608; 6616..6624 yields 0.74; 1.28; 0.207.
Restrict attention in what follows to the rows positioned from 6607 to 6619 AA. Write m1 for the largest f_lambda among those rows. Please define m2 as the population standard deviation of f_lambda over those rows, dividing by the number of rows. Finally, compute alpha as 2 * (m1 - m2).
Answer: 14.8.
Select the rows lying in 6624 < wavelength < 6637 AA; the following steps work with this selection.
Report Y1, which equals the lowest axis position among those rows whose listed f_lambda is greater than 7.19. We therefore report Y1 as 6624.35 AA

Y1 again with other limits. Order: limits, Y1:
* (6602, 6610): 6603.03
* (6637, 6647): 6638.09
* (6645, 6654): 6645.74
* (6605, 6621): 6612.16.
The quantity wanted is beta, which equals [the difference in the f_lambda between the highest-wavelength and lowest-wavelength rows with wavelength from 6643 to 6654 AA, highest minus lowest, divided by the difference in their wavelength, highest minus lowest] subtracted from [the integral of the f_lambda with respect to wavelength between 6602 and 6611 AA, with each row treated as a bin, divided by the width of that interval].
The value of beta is 7.1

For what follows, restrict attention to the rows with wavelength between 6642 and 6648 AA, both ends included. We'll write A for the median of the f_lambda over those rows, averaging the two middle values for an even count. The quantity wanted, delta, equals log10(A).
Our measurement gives 0.873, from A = 7.47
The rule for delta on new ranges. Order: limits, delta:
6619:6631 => 0.870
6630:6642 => 0.864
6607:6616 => 0.860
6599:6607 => 0.875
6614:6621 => 0.886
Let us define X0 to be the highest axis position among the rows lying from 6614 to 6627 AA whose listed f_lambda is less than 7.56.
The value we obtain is 6625.87 AA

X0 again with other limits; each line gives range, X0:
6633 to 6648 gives 6647.27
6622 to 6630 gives 6628.92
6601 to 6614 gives 6613.68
